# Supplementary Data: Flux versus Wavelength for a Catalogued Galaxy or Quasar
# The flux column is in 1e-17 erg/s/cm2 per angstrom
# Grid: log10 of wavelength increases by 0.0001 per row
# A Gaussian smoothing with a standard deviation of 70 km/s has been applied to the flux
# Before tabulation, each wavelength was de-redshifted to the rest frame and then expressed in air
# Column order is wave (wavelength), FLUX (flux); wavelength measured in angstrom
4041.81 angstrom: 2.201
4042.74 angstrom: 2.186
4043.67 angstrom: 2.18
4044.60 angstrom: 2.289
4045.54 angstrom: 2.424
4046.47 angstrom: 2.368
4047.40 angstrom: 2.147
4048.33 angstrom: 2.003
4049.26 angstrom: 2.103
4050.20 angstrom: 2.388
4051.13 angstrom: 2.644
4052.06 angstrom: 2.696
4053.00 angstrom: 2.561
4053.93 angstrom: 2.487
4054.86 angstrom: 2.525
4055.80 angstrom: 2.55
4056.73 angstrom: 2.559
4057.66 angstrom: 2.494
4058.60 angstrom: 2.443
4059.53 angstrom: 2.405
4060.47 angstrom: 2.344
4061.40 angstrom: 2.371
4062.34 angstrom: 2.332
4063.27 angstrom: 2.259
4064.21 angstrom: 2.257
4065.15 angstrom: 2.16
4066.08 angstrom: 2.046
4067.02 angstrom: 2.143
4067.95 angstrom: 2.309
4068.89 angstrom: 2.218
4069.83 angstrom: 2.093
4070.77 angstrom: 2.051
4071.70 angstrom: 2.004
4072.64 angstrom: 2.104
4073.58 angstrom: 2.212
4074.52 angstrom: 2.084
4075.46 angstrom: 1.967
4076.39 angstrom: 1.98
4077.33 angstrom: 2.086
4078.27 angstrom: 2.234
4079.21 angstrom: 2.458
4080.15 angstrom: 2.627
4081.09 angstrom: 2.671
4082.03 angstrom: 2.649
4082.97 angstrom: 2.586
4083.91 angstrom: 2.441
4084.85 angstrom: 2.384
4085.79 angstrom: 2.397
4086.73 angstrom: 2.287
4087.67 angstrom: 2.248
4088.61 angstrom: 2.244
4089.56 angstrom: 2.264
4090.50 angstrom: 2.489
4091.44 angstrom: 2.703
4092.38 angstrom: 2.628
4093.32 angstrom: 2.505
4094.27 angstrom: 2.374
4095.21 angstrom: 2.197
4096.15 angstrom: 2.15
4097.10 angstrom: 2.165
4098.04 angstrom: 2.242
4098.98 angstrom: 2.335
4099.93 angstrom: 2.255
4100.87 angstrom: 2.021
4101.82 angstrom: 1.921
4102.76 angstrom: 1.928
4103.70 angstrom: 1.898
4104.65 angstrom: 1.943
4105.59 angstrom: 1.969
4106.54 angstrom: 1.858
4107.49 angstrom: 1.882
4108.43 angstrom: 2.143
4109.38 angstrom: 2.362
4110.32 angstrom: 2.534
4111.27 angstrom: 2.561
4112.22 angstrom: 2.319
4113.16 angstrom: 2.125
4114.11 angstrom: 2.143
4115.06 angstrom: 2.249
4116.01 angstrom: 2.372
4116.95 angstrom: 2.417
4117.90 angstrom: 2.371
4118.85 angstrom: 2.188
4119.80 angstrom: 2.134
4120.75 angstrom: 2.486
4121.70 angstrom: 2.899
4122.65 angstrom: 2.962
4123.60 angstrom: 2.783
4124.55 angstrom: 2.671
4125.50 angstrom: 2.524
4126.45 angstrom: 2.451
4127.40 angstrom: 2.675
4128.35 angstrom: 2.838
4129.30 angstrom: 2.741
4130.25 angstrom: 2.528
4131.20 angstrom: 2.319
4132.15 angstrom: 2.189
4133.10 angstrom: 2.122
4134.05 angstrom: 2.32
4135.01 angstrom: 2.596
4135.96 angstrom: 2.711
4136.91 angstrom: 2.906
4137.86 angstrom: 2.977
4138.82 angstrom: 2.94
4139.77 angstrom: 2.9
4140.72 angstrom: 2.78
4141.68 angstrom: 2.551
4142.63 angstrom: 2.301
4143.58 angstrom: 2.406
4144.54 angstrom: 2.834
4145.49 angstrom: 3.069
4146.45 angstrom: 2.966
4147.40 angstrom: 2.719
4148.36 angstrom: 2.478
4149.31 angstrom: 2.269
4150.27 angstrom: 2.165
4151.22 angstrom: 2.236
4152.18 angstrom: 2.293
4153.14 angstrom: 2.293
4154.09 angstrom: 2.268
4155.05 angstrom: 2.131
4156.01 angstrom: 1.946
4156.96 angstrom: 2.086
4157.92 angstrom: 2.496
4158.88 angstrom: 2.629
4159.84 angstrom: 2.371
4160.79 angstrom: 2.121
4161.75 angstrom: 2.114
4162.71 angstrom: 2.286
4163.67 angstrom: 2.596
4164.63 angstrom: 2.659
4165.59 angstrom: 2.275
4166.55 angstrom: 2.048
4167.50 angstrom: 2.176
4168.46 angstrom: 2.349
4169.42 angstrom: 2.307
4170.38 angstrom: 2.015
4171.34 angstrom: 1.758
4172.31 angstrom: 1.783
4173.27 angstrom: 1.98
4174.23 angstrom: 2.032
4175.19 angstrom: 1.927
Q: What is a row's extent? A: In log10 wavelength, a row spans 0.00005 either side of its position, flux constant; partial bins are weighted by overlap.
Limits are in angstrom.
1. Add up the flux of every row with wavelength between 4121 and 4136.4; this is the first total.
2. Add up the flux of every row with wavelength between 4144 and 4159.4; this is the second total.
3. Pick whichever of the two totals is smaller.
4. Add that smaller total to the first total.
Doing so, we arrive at 80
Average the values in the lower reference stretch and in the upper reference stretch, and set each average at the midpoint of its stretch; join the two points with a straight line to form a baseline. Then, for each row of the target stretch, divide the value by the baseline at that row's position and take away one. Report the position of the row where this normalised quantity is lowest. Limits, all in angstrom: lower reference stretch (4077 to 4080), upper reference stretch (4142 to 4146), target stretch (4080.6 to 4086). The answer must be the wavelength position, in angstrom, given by 4084.85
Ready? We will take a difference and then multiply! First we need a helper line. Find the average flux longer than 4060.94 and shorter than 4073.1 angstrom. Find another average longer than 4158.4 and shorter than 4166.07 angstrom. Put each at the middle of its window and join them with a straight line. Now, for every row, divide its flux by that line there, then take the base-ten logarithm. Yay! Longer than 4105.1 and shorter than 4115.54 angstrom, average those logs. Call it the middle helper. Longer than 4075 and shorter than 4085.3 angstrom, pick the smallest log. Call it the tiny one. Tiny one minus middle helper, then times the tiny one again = 0.0015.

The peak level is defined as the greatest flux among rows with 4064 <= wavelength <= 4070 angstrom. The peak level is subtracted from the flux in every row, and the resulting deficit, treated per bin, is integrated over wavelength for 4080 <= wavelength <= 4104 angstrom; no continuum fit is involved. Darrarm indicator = 1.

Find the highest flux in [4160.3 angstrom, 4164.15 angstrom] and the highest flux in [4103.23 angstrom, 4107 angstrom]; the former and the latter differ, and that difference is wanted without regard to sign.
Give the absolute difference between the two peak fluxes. 0.63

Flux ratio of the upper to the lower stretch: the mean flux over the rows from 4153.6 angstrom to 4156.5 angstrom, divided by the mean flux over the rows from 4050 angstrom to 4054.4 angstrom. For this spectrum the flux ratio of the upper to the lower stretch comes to 0.83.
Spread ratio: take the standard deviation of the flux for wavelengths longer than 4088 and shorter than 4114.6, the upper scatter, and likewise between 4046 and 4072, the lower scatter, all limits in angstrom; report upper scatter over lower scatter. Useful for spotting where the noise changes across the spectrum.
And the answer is 1.20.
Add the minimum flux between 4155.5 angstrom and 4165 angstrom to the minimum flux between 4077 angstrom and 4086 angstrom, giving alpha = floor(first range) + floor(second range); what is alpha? 4.03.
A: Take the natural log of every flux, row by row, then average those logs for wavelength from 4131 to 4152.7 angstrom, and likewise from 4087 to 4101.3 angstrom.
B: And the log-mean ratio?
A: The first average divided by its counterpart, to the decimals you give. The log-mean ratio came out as 1.12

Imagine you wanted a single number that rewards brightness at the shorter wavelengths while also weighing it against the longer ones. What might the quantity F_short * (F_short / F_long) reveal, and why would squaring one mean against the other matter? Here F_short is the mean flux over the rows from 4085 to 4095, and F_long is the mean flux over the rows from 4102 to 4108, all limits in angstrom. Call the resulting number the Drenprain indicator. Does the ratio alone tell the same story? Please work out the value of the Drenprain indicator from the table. 3.0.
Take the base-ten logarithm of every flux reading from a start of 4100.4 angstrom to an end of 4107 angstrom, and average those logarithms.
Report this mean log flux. 0.286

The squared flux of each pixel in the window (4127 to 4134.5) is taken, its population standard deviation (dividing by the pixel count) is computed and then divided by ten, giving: 0.12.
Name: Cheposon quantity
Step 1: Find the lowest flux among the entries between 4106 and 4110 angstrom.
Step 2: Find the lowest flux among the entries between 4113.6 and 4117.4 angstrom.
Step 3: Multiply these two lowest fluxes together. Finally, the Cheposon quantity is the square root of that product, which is 2.00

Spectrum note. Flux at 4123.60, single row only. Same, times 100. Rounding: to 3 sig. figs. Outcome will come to 278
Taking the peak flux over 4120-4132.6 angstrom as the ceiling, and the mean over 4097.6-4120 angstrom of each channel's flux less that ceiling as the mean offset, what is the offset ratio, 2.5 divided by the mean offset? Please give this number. -3.2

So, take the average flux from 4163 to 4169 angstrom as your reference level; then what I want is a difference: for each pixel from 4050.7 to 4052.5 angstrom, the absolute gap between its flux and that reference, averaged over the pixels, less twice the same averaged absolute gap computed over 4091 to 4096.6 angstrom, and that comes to -0.07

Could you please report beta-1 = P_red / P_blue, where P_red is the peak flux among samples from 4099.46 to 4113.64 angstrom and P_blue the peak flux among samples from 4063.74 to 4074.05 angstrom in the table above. 1.11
